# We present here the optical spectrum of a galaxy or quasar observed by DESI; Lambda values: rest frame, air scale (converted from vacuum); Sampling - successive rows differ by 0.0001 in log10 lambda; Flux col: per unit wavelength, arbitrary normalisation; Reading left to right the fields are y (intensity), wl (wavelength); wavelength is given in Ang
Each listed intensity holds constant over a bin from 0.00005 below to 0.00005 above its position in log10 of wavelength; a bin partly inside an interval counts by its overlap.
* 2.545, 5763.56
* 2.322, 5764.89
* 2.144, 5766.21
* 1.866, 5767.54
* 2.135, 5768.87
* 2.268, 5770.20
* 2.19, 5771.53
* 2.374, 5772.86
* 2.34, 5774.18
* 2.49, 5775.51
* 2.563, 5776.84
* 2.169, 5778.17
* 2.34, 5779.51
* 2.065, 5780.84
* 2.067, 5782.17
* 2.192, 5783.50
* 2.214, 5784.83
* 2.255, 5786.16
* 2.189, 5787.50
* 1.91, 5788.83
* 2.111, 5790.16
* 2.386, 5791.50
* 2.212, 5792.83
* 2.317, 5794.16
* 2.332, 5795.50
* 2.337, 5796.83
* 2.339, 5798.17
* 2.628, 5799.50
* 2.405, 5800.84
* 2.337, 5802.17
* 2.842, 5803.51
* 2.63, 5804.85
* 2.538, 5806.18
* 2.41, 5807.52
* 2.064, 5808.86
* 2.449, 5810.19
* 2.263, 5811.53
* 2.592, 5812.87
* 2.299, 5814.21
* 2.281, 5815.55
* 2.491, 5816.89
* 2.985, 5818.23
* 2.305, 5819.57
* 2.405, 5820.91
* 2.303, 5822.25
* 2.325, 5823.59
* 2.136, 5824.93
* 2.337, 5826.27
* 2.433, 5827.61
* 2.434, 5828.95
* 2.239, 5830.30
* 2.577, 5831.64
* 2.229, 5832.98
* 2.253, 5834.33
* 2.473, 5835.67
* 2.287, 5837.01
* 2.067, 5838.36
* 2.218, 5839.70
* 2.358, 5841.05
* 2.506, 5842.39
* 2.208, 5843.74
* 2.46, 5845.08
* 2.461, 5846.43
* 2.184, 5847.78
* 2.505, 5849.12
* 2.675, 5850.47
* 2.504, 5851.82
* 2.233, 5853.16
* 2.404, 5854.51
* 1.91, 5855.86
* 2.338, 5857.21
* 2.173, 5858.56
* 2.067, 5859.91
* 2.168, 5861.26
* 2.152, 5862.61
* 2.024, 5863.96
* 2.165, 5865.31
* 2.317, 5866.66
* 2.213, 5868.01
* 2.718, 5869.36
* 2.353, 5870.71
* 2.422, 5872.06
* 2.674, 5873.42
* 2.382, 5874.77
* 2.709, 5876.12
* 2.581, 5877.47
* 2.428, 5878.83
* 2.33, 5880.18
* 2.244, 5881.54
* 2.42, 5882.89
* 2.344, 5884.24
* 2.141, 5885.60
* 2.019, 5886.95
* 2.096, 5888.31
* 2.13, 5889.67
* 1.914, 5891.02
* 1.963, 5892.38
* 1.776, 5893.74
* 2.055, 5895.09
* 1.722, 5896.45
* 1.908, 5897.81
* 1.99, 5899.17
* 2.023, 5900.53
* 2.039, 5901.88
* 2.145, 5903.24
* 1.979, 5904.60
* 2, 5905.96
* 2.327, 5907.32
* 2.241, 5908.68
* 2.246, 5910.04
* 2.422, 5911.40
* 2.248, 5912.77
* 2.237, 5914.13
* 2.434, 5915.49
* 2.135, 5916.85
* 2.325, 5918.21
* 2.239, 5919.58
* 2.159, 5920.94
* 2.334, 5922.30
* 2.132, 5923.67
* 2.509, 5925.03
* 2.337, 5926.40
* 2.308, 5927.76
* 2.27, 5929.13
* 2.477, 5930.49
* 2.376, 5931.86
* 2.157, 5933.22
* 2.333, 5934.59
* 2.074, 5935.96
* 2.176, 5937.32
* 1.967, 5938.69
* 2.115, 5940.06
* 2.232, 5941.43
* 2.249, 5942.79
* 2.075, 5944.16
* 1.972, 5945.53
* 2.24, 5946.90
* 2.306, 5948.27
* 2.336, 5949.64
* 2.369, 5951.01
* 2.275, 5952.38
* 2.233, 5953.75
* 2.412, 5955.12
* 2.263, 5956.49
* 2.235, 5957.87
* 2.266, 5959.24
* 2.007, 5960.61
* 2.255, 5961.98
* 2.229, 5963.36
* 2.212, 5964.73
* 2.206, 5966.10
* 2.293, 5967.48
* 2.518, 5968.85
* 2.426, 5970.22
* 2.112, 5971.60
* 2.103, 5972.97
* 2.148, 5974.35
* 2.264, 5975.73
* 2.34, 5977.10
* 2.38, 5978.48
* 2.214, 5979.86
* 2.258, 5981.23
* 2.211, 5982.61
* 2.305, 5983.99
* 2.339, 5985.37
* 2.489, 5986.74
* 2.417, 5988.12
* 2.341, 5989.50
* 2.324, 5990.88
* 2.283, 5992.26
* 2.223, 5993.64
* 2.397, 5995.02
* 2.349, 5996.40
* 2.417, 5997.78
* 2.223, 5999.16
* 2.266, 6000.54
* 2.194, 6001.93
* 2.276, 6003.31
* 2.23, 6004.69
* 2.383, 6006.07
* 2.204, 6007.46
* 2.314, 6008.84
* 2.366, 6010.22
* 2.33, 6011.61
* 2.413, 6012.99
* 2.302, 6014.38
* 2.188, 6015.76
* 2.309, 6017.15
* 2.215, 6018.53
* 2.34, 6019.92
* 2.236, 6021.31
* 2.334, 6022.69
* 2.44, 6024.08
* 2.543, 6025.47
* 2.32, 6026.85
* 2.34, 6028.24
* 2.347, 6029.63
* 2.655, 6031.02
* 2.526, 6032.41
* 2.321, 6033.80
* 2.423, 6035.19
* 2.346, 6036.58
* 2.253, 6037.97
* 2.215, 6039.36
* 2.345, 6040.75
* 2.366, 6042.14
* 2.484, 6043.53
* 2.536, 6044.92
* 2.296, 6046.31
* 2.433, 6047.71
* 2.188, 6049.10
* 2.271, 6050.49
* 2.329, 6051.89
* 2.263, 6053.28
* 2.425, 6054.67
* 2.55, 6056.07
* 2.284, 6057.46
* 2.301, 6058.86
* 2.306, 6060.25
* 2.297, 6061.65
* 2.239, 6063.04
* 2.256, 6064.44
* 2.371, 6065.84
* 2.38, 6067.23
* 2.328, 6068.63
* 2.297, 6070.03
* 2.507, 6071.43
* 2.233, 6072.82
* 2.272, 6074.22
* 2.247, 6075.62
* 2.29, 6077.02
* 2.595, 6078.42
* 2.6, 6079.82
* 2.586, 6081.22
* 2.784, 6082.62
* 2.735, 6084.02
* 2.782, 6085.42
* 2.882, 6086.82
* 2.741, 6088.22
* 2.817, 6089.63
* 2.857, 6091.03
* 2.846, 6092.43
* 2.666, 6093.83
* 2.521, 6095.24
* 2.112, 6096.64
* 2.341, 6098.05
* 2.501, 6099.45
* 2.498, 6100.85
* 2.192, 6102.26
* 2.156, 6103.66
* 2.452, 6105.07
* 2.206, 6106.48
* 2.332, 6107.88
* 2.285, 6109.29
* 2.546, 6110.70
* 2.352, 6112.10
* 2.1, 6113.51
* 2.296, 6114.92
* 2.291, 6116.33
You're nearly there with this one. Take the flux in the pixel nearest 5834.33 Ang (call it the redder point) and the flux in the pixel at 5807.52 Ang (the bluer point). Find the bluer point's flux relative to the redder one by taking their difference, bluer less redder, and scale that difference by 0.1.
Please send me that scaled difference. 0.016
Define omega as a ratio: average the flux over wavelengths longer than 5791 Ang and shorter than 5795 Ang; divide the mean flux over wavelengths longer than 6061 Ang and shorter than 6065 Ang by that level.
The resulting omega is 0.98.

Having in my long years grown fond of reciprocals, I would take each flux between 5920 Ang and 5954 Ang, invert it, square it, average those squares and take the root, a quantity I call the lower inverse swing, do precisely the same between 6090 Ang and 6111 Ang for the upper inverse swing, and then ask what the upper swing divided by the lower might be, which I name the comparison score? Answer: 0.93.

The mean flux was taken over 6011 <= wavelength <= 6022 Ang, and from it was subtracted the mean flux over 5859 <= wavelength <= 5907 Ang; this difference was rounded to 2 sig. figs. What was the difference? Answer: 0.10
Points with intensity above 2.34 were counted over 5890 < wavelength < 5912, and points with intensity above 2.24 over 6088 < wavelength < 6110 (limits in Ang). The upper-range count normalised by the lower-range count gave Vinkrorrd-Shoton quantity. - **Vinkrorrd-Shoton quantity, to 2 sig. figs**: 12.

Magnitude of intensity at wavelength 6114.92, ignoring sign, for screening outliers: 2.30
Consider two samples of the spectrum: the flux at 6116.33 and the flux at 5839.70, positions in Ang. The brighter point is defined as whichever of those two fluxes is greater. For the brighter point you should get 2.29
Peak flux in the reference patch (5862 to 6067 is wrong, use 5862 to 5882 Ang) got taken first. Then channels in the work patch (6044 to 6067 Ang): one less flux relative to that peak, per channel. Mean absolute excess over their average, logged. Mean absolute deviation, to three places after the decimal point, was 0.030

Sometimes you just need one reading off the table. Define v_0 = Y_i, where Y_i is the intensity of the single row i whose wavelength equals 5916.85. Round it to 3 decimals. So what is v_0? 2.135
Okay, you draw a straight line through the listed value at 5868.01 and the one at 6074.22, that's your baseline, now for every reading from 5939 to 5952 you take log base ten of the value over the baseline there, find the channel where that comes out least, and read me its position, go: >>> 5945.53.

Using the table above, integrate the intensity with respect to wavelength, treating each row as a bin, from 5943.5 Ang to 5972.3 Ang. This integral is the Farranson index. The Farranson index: 64.8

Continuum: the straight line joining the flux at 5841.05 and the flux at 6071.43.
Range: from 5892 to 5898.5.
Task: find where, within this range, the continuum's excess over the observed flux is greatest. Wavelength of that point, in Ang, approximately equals 5896.45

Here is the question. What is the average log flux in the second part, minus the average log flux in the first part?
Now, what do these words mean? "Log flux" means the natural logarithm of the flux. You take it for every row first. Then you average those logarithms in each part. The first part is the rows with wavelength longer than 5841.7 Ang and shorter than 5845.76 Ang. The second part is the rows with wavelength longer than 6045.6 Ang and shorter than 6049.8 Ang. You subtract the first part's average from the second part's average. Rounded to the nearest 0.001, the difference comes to -0.036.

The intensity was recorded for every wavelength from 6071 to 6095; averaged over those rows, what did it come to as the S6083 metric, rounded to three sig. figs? 2.61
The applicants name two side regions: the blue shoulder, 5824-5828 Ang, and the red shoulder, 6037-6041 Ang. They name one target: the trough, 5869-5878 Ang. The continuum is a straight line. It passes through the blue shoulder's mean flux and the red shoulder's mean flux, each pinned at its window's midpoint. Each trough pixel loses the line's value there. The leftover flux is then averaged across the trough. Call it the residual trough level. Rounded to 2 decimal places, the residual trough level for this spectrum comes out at 0.25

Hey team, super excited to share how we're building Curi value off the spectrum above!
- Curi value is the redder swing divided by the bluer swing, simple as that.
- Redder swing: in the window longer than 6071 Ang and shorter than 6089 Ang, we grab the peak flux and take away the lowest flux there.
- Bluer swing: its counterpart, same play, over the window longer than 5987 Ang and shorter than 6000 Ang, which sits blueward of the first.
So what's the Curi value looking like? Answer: 3.3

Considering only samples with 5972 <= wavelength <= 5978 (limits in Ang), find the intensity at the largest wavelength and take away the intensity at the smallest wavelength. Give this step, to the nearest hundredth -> 0.24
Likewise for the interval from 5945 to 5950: 0.36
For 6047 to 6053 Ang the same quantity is -0.10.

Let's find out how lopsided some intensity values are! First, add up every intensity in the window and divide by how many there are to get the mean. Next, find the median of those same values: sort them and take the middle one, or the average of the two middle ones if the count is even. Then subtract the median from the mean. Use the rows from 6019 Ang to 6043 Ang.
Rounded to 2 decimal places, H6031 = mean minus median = 0.03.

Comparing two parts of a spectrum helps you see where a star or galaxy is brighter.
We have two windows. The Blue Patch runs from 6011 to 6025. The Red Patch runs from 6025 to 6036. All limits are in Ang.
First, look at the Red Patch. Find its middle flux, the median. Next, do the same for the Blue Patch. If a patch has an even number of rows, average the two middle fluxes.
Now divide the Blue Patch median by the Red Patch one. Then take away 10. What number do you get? -9.03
